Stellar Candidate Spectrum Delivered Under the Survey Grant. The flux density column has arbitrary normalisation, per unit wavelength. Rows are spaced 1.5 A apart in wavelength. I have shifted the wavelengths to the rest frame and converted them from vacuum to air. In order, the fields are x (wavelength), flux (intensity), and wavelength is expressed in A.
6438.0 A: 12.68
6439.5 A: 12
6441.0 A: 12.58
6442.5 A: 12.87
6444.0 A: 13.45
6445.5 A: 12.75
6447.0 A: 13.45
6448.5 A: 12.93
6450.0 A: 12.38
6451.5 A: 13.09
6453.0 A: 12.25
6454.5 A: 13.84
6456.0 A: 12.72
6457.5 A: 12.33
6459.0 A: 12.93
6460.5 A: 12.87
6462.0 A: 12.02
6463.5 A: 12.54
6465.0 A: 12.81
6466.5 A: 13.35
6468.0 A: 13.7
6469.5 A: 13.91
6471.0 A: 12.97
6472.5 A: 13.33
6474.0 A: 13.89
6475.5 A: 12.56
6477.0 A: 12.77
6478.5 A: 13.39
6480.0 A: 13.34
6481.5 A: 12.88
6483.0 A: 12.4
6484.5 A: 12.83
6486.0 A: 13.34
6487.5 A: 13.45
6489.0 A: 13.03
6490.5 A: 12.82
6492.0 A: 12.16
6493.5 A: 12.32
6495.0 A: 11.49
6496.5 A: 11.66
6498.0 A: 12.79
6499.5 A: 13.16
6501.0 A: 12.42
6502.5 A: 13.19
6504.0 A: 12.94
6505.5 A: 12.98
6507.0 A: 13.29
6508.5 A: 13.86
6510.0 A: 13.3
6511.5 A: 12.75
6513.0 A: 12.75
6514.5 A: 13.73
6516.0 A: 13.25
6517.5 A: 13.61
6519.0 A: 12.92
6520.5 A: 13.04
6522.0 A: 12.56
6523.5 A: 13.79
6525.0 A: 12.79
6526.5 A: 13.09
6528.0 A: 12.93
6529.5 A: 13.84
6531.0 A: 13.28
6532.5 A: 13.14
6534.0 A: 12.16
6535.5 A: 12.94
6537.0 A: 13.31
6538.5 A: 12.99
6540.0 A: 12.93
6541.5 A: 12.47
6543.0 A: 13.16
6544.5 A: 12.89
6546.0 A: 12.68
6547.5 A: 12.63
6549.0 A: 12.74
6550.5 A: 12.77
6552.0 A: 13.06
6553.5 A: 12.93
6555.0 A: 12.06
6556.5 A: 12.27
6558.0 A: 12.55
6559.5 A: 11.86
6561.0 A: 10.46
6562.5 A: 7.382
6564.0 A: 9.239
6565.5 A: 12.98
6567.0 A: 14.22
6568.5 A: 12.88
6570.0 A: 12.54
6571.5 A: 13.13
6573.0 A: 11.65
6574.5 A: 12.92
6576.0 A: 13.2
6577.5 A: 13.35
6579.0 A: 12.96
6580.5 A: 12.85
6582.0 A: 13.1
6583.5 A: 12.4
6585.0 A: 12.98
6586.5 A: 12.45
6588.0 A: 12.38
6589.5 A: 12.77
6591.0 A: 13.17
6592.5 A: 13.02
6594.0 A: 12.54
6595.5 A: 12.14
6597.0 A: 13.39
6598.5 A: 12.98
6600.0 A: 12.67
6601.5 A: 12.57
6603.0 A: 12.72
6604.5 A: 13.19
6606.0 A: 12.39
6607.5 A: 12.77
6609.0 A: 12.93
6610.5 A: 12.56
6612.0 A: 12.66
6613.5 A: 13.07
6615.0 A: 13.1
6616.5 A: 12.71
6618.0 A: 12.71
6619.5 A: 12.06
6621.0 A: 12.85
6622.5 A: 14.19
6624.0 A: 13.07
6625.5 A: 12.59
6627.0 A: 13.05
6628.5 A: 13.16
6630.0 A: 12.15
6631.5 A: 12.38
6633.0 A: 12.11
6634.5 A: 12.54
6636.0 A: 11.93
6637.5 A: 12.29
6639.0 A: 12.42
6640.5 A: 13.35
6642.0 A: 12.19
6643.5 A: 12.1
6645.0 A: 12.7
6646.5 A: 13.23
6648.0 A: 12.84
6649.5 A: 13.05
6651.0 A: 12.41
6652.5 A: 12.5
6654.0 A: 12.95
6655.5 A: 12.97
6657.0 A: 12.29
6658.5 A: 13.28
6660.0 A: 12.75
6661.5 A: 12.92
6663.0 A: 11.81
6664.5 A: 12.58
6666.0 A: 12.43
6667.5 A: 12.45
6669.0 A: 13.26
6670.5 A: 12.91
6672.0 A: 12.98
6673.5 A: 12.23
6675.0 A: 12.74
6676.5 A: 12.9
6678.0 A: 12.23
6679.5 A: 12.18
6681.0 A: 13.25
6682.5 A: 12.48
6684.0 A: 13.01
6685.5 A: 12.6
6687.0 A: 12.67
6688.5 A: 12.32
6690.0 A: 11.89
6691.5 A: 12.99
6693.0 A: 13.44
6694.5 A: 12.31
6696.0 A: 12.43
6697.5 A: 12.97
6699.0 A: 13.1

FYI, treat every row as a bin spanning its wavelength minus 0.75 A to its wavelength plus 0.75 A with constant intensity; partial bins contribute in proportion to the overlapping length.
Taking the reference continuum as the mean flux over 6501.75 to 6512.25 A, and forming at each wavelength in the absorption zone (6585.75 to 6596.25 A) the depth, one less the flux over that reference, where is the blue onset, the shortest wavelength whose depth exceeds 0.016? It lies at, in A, 6586.5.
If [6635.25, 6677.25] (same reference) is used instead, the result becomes 6636.0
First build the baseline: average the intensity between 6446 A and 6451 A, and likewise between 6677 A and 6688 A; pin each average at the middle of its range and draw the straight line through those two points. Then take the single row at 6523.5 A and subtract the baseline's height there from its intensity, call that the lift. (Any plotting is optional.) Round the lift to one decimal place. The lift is 1.0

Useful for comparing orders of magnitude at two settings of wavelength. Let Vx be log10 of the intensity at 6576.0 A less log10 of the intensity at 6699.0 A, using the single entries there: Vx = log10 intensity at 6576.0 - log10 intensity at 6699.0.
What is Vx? 0.003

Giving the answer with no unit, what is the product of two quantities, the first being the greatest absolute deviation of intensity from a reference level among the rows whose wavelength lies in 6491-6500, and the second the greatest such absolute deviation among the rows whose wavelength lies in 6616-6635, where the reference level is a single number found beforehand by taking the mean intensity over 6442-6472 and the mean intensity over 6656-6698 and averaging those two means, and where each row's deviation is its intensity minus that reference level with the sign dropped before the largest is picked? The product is 1.82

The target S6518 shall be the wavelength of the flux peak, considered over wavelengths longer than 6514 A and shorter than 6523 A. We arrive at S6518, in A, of 6514.5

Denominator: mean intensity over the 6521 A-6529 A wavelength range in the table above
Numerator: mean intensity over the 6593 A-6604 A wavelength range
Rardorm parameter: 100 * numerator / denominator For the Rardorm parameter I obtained 98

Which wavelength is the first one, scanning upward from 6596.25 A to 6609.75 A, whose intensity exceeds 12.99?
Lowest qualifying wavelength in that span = 6597.0 A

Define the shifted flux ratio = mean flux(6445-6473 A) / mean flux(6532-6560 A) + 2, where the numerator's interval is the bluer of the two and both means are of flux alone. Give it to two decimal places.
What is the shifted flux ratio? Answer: 3.02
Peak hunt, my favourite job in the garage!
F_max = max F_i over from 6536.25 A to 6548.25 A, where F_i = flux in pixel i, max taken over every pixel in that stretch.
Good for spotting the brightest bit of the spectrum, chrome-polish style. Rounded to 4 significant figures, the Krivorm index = 13.31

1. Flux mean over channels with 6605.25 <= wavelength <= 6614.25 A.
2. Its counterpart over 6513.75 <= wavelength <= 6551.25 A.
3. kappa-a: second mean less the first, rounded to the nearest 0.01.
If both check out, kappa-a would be 0.30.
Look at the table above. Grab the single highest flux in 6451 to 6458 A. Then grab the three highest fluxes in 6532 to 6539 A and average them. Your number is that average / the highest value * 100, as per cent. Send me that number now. 95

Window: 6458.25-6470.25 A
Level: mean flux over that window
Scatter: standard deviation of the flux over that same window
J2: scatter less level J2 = -12.4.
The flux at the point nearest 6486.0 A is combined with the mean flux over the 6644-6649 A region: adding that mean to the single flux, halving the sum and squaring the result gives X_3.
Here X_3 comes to 172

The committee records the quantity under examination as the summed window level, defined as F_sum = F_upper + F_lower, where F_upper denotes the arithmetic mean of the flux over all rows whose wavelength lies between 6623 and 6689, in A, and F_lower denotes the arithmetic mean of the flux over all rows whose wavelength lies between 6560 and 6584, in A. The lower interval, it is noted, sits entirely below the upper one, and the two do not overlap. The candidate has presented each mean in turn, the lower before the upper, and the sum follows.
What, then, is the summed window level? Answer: 24.8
